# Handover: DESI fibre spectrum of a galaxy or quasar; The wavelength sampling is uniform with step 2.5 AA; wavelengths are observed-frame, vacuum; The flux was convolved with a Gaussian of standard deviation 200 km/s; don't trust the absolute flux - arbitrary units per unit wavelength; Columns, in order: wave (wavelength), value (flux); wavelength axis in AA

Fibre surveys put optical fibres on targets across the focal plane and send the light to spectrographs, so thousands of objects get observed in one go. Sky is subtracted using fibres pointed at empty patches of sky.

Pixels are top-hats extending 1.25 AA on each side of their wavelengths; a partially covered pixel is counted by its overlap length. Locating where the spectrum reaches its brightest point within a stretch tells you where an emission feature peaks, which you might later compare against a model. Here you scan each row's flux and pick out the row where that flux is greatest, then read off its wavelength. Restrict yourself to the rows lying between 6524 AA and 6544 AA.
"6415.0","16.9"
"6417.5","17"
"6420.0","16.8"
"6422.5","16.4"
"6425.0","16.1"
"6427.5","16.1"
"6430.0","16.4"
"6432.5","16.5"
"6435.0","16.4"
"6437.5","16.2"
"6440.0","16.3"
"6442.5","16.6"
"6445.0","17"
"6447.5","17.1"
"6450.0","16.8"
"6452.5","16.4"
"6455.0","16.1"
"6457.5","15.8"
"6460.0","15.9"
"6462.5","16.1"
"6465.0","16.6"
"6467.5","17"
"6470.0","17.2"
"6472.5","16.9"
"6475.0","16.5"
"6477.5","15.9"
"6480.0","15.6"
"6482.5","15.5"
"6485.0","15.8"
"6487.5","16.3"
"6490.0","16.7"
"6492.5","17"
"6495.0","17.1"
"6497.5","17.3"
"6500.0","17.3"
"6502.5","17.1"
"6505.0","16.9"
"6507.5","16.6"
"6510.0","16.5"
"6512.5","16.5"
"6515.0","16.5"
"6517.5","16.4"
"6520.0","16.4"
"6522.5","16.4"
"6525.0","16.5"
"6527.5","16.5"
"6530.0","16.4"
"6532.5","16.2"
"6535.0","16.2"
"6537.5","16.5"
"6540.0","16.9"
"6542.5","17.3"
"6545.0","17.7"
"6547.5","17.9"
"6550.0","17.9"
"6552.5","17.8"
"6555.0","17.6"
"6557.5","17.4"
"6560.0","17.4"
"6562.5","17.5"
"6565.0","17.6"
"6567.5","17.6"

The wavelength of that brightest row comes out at 6542.5 AA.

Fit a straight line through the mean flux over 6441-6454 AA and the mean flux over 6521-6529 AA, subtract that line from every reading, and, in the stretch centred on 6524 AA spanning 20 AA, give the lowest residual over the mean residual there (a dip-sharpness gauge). 4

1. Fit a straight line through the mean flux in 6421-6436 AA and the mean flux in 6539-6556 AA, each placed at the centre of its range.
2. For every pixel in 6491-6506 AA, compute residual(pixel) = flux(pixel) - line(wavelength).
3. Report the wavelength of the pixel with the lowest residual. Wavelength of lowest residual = 6505.0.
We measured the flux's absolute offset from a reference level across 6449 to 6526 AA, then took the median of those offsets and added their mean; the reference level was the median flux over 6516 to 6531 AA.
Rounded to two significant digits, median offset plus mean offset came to 0.80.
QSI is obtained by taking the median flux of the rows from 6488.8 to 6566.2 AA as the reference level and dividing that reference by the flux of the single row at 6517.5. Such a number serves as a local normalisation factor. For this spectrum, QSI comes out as 1.03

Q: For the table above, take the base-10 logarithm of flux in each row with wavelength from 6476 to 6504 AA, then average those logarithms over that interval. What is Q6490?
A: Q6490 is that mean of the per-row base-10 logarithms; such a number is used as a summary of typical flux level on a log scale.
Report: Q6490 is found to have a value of 1.217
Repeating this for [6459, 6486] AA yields 1.211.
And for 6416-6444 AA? 1.216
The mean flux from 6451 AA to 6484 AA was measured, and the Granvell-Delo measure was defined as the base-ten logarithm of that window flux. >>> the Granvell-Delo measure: 1.21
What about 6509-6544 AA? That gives 1.22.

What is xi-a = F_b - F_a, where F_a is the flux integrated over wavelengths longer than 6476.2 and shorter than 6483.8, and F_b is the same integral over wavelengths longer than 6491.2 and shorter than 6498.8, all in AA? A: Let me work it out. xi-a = 11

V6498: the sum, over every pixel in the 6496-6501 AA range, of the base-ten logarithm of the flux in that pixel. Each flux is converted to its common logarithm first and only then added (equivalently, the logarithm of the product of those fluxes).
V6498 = 2.48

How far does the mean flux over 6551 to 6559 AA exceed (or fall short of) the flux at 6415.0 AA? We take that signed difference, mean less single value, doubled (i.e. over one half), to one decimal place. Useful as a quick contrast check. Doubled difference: 1.4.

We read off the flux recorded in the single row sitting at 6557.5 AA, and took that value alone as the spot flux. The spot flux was 17.4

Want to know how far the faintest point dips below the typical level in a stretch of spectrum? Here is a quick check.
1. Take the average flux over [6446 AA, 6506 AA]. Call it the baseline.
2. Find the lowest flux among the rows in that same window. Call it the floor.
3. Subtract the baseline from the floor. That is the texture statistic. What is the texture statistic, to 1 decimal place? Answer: -1.0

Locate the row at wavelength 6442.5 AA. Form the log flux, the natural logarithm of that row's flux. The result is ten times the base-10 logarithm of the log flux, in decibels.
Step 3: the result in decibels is 4.49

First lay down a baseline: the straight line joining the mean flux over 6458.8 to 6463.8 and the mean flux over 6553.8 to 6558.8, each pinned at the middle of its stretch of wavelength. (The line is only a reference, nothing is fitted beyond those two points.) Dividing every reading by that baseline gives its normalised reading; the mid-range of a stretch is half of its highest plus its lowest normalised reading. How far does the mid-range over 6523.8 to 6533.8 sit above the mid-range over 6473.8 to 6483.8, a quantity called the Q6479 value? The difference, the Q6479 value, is -0.025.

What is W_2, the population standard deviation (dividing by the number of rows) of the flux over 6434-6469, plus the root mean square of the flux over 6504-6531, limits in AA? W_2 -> 16.9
